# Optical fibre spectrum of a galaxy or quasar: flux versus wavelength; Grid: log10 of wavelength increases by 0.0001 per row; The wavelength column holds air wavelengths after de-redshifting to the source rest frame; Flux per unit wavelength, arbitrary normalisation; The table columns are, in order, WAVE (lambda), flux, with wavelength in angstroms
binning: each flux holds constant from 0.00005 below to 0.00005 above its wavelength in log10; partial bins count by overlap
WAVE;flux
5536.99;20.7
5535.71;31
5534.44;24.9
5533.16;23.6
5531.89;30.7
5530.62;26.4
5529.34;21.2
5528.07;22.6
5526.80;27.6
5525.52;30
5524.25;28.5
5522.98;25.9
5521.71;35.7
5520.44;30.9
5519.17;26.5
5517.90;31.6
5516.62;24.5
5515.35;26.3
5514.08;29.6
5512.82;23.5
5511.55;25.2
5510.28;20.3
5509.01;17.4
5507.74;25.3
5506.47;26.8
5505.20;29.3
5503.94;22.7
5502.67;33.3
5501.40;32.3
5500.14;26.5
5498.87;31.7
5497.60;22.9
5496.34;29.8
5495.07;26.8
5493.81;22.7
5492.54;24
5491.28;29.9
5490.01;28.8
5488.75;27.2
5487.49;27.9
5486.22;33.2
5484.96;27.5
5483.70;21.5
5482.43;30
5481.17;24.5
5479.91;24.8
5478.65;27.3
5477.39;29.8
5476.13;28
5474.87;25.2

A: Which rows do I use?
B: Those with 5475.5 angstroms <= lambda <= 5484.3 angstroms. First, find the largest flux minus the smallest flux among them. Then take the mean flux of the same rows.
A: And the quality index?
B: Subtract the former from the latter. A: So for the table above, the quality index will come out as 18.1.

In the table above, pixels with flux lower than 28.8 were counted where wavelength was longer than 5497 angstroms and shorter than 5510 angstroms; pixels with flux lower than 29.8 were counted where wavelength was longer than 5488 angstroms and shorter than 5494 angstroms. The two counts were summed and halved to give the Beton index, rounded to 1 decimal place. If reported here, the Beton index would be 5.0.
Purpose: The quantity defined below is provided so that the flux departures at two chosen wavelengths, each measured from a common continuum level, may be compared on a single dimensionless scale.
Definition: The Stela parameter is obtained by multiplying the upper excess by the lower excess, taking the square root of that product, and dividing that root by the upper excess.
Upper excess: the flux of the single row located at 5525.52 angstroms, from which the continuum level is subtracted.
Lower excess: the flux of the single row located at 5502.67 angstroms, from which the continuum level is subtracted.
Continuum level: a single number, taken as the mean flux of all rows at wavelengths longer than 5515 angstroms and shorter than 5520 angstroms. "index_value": 1.5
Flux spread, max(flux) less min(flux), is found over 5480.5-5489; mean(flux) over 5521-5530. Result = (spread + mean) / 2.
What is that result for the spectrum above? 19.5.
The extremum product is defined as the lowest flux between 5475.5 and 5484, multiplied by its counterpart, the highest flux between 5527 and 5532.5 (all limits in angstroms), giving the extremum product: 660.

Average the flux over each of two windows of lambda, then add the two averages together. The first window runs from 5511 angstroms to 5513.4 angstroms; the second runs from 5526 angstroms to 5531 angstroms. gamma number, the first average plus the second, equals 48.8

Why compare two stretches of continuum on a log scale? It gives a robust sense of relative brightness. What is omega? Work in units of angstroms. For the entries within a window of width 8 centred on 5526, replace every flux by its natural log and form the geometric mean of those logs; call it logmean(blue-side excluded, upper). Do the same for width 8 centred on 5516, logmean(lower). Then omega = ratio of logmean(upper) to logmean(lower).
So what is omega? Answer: 0.99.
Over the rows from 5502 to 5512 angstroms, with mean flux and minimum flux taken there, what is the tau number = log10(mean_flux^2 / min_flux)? 1.56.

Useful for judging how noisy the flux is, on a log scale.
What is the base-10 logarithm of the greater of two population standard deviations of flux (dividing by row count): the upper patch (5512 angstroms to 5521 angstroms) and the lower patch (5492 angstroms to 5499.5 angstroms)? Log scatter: 0.54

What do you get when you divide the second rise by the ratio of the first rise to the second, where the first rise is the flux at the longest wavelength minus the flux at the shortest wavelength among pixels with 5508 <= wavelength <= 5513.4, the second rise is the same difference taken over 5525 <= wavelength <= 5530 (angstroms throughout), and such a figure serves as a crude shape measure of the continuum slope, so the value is 13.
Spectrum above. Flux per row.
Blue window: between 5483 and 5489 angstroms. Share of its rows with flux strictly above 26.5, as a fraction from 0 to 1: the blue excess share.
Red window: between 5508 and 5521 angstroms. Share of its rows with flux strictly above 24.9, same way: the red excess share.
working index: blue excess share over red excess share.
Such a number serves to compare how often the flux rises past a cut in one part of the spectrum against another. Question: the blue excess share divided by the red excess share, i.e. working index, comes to 1.33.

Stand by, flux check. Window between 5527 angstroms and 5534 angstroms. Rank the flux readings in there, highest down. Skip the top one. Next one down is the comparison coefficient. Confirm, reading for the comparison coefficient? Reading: 26.4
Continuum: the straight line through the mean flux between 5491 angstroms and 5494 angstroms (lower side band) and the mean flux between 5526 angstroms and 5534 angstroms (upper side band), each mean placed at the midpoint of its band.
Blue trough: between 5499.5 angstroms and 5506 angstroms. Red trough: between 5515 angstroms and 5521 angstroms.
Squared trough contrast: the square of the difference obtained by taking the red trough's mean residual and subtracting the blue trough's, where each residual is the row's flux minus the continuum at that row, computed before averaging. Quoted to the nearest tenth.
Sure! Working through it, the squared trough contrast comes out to 0.6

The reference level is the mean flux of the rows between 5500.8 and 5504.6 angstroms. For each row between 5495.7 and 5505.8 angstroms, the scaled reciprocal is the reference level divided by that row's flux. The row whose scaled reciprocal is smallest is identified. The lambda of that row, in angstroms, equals 5502.67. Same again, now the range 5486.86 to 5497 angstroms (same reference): 5491.28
